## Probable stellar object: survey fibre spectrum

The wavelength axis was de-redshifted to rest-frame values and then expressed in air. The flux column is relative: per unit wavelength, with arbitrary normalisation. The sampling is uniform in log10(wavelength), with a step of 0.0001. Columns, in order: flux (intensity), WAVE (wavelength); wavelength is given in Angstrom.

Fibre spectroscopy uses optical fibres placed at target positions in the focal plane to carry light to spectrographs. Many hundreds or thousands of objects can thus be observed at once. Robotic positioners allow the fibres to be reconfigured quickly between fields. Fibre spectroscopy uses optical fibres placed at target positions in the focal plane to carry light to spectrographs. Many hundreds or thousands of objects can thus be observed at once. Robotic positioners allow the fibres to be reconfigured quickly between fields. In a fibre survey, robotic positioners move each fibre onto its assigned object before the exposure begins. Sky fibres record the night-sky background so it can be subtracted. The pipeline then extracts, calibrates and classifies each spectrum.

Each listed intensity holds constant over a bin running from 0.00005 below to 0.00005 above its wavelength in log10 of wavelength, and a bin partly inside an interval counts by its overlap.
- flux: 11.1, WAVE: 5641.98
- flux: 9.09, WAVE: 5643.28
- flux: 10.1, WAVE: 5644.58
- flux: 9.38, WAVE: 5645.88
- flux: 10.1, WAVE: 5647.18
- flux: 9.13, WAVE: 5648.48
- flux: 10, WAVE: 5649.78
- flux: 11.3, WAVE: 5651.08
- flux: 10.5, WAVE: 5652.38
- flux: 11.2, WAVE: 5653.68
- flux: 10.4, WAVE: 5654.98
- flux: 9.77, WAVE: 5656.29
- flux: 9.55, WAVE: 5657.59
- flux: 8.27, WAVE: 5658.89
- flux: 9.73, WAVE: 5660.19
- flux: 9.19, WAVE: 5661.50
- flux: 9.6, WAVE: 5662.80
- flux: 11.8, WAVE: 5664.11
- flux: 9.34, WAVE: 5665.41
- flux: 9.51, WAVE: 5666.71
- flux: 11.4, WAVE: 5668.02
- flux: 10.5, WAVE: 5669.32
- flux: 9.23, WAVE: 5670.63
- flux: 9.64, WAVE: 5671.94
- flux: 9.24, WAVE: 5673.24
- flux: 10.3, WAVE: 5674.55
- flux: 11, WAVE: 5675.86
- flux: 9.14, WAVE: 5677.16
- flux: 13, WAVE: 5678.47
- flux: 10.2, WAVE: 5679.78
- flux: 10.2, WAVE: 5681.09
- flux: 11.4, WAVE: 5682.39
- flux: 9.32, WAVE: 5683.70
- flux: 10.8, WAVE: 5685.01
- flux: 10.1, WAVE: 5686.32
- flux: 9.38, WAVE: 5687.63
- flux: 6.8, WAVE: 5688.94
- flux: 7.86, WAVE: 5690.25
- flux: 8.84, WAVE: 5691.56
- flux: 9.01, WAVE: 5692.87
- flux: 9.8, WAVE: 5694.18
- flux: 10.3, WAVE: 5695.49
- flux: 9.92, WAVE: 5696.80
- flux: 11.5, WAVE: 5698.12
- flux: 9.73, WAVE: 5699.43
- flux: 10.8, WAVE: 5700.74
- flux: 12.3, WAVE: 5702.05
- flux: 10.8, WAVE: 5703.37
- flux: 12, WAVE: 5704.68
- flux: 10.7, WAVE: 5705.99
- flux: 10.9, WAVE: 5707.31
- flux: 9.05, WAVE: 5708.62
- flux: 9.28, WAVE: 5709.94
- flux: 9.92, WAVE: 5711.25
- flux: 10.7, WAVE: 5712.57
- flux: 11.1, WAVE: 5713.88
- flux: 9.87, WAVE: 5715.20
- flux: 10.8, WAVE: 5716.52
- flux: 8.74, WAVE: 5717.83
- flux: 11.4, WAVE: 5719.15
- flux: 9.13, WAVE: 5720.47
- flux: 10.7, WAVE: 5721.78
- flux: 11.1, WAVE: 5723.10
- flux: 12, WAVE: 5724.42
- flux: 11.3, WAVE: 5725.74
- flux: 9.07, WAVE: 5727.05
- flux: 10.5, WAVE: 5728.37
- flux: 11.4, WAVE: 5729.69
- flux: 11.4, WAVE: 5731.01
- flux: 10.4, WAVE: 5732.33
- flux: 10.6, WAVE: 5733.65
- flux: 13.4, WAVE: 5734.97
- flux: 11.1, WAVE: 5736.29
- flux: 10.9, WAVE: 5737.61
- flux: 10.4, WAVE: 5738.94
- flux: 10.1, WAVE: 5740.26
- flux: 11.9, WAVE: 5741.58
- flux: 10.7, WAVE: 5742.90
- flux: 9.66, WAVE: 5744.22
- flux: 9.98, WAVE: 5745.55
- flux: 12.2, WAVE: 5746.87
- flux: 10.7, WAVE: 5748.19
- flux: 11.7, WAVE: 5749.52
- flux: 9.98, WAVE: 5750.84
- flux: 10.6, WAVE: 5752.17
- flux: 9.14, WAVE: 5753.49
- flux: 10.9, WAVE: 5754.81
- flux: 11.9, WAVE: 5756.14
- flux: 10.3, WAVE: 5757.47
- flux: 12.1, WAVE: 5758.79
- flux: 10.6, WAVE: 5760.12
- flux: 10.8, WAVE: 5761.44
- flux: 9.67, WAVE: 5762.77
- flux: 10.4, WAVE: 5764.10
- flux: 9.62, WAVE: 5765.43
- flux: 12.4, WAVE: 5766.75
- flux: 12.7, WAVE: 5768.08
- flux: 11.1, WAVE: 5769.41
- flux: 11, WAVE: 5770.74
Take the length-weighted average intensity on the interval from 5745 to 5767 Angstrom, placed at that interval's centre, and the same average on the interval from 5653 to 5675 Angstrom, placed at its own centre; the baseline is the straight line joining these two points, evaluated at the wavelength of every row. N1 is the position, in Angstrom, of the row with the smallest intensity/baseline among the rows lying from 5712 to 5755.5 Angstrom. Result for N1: 5717.83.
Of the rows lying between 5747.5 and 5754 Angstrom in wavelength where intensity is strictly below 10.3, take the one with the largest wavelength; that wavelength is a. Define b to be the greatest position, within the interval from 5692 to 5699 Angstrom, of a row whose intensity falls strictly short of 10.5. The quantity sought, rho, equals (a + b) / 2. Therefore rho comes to 5725.1 Angstrom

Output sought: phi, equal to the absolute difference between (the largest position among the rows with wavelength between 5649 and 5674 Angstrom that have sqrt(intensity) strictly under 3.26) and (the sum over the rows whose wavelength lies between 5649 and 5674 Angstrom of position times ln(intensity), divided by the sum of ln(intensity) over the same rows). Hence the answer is 11.8 Angstrom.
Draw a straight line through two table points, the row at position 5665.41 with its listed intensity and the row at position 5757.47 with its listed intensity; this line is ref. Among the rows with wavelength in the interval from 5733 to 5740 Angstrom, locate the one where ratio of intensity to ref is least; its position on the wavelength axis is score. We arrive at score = 5738.94 Angstrom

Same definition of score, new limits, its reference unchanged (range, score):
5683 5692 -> 5688.94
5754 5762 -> 5757.47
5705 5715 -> 5708.62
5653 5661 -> 5658.89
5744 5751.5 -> 5744.22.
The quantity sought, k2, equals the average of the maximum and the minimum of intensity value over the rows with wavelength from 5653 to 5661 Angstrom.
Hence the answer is 9.7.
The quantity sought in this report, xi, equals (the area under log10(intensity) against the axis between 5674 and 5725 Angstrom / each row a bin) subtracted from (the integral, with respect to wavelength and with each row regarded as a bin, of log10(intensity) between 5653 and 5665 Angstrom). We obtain -39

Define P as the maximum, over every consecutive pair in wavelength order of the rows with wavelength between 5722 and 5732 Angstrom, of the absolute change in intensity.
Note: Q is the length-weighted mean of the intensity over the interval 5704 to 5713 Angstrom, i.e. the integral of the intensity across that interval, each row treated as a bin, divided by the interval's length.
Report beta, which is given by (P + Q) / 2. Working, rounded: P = 2.23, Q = 10.4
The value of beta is 6.29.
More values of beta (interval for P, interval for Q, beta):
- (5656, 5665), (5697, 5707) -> 6.62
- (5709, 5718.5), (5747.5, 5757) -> 6.38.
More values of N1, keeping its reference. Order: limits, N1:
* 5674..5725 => 5688.94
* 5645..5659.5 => 5658.89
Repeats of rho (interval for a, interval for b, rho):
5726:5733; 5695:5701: 5713.2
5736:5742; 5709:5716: 5727.7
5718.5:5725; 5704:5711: 5715.2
